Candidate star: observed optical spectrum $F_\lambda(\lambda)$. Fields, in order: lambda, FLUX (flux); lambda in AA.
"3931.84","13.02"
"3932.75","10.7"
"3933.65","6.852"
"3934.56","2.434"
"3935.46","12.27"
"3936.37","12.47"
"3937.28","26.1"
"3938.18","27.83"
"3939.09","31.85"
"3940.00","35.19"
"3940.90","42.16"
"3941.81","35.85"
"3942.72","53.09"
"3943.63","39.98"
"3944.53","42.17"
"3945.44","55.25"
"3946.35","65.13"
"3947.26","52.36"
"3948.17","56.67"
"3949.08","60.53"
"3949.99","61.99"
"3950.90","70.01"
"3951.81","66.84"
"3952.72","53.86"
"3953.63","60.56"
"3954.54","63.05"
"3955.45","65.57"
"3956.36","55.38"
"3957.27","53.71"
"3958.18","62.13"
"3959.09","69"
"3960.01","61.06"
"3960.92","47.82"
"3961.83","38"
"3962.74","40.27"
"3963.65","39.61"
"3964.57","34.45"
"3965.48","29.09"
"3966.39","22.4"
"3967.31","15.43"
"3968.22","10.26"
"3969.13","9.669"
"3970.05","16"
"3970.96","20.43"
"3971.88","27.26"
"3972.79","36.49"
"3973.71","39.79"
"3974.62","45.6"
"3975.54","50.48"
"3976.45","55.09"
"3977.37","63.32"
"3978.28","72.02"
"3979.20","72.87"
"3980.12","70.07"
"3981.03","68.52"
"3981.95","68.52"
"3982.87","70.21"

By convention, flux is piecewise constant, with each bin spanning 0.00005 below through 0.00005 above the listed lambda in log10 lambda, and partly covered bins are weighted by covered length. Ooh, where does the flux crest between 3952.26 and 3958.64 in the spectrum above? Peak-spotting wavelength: 3955.45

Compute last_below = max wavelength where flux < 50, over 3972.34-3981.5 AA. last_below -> 3974.62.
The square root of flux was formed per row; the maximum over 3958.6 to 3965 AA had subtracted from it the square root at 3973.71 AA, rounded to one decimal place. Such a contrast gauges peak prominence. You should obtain 2.0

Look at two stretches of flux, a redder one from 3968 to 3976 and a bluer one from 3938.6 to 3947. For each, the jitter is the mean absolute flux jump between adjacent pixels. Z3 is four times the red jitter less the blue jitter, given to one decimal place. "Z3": 11.7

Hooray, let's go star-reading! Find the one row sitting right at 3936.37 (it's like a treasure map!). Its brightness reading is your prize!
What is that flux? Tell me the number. 12.47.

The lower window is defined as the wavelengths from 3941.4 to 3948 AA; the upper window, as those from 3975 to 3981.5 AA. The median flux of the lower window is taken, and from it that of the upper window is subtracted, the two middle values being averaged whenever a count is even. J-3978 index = -16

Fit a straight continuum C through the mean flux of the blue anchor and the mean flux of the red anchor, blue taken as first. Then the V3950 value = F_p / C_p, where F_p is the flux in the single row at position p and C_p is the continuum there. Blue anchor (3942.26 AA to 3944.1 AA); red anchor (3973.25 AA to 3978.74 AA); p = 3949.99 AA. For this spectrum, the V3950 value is 1.3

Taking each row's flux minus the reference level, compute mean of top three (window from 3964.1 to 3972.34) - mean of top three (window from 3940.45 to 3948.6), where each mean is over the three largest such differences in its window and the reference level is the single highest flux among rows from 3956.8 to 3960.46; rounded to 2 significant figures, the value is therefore -29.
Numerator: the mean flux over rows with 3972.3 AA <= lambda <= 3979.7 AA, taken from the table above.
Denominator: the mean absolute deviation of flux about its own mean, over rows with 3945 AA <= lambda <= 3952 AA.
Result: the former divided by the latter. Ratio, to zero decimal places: 11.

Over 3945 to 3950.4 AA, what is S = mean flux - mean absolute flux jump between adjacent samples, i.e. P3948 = 52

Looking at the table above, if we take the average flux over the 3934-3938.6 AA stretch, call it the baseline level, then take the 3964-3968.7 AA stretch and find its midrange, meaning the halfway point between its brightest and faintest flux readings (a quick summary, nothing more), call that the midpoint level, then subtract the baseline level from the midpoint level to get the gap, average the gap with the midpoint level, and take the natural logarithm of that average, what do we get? 2.7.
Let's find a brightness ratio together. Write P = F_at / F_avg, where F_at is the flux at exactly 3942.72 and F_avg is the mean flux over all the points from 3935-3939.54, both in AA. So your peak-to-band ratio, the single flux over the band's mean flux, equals 2.4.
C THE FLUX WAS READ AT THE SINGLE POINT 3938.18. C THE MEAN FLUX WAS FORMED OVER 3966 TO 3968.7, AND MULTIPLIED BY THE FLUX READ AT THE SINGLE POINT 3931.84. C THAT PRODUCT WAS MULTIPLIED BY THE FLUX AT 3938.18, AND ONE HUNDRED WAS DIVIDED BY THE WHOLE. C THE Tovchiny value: 0.017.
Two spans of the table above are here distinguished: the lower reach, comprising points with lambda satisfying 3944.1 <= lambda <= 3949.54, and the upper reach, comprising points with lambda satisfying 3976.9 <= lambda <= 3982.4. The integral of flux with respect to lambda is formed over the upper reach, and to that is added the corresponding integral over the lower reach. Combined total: 682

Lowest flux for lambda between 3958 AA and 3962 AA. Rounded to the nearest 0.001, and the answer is 38.000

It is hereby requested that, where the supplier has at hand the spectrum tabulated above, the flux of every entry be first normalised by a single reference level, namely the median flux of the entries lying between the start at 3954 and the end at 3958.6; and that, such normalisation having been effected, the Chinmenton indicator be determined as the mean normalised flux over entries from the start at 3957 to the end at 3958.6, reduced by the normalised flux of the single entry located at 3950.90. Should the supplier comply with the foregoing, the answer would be -0.19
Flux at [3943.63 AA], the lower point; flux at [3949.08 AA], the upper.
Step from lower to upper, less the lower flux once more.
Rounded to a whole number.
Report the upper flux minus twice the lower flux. -19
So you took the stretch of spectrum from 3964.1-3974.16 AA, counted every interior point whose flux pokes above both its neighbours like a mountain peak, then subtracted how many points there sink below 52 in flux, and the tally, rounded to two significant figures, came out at -11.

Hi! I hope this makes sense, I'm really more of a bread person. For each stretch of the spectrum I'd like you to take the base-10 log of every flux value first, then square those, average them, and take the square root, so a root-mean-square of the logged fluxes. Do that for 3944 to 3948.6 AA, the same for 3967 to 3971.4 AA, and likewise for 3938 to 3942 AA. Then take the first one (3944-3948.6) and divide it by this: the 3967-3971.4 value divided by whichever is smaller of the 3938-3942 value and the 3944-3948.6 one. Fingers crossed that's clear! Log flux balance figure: 2.3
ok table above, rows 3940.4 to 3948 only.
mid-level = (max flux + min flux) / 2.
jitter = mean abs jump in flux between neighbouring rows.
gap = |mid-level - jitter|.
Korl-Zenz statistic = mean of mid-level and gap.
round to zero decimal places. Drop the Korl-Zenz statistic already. 45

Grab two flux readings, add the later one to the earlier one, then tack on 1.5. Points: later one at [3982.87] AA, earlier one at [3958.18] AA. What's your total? 134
